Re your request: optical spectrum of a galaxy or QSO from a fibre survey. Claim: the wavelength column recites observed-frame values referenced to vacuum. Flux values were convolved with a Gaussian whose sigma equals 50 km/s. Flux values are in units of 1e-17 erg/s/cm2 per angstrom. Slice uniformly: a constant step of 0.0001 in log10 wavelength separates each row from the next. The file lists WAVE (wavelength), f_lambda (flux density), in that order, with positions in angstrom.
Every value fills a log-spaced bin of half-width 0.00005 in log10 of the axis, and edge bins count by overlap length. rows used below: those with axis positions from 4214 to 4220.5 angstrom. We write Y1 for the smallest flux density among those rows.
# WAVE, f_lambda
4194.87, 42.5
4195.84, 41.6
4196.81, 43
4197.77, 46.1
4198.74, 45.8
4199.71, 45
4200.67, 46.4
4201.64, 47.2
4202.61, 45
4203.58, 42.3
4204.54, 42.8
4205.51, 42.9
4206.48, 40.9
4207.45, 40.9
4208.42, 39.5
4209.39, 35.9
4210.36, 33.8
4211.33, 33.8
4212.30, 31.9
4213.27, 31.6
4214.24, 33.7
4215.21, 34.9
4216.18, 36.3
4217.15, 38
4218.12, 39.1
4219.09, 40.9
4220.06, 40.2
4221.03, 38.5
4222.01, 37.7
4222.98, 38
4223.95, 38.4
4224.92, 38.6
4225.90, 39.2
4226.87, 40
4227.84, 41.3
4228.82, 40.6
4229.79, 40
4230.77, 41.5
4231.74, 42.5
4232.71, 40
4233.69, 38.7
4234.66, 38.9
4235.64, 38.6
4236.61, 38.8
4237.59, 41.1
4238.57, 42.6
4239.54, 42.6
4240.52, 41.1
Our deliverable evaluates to 33.7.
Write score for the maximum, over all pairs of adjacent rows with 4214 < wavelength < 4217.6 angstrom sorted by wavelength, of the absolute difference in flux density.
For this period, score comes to 1.7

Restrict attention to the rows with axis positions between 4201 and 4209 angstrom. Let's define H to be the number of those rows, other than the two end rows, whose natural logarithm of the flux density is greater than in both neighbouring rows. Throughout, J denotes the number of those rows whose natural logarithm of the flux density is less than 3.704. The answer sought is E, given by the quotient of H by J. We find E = 1.00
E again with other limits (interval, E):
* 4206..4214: 0.00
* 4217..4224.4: 0.14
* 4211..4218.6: 0.00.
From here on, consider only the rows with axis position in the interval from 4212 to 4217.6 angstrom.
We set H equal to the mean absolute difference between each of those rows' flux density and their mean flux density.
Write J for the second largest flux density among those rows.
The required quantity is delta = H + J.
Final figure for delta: 38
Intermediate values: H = 2.0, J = 36.3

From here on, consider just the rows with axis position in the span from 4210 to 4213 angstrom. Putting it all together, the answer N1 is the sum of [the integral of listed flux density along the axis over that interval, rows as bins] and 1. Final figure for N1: 100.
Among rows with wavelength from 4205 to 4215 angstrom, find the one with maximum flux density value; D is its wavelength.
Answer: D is 4205.51 angstrom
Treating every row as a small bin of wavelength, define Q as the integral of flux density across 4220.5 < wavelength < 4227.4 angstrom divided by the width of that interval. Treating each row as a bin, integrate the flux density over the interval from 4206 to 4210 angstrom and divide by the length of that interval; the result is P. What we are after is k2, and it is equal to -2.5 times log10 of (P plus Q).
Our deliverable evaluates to -4.73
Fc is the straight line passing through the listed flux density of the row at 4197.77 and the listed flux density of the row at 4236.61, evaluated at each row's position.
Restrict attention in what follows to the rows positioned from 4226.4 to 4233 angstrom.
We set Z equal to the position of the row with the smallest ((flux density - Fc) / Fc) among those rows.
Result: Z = 4226.87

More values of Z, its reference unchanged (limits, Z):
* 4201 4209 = 4208.42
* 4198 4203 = 4199.71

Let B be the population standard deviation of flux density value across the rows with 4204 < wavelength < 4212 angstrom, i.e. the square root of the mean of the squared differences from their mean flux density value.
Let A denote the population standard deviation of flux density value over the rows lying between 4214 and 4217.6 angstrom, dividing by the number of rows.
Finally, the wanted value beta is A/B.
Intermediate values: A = 1.6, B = 3.5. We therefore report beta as 0.45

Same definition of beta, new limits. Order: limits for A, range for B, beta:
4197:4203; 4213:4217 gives 0.45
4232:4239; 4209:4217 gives 0.89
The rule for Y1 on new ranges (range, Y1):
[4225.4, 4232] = 39.2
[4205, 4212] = 33.8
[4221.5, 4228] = 37.7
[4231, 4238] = 38.6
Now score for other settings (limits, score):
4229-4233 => 2.5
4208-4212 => 3.6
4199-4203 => 2.2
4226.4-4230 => 1.3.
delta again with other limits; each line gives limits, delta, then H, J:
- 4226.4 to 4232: 42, 0.8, 41.5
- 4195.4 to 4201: 48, 1.6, 46.1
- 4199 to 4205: 48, 1.5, 46.4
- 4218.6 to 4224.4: 41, 1.1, 40.2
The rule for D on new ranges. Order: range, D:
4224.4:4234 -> 4231.74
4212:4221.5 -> 4219.09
